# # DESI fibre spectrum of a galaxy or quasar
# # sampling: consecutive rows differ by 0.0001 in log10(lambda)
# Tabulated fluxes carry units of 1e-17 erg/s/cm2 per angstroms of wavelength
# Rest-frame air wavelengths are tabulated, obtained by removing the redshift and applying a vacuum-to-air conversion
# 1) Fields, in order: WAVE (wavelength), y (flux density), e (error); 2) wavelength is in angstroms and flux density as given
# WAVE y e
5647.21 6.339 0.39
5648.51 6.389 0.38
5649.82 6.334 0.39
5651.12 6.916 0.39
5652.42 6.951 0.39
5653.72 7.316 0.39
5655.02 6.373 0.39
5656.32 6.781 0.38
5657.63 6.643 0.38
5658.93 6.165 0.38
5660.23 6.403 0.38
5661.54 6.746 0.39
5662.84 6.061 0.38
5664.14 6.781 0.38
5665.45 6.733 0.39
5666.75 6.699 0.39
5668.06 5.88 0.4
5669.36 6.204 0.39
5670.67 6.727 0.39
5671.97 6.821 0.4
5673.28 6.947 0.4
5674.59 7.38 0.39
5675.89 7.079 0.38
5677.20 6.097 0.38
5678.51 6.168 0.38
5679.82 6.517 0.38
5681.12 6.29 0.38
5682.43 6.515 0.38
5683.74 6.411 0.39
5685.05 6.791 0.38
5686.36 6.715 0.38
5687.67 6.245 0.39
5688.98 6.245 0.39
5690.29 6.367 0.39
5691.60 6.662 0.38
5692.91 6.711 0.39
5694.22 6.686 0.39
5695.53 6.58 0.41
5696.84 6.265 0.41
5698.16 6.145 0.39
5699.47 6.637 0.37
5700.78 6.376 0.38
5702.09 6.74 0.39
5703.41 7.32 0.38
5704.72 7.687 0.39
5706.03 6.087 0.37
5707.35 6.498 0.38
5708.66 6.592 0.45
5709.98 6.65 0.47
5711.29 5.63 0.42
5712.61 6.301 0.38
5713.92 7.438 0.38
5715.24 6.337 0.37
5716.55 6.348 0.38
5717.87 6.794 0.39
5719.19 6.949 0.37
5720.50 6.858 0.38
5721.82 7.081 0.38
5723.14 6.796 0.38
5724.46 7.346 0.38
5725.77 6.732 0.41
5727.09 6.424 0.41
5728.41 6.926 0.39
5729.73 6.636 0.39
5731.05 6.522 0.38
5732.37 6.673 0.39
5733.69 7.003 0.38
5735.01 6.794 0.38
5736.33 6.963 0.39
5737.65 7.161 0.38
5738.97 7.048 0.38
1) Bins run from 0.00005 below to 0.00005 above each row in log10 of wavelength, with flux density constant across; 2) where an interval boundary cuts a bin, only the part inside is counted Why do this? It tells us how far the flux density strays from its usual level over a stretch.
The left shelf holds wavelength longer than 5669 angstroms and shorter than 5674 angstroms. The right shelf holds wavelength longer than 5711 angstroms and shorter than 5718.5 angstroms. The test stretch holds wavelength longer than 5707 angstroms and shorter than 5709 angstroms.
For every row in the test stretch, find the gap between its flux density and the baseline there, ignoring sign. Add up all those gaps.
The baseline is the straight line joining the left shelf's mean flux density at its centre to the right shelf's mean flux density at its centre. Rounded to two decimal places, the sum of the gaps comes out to 0.10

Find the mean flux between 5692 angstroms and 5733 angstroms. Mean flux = 6.67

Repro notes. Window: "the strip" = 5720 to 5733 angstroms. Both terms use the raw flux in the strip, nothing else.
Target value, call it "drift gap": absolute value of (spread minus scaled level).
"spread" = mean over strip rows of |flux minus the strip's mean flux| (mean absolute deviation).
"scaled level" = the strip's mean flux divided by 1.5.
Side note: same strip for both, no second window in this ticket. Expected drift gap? 4.33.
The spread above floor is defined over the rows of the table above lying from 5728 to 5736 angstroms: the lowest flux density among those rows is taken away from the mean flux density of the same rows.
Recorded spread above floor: 0.24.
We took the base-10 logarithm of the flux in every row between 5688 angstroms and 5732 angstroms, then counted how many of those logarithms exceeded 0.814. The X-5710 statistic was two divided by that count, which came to 0.10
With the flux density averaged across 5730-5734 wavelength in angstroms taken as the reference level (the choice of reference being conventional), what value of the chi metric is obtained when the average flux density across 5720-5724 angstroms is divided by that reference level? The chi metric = 1.03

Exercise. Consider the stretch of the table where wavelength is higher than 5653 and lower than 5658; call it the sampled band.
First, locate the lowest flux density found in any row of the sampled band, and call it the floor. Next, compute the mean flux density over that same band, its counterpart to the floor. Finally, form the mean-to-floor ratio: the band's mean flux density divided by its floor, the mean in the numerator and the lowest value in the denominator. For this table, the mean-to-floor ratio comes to 1.06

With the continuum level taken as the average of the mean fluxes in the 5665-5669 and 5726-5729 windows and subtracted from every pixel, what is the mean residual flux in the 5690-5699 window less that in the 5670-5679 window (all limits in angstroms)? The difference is -0.26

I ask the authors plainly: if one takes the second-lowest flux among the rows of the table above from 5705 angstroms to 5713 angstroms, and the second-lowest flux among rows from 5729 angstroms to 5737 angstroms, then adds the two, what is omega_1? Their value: 12.7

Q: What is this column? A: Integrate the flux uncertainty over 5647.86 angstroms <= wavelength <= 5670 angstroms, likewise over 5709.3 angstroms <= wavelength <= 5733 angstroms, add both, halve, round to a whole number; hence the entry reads 9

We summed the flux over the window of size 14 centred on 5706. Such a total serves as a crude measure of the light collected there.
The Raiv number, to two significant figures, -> 73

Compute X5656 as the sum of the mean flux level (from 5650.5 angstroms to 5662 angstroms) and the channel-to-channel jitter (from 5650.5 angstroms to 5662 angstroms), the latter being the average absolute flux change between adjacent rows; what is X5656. 7.07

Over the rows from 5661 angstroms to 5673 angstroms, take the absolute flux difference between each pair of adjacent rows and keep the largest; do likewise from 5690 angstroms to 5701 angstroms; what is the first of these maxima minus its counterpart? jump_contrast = 0.33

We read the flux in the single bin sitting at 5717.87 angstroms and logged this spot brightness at 6.794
